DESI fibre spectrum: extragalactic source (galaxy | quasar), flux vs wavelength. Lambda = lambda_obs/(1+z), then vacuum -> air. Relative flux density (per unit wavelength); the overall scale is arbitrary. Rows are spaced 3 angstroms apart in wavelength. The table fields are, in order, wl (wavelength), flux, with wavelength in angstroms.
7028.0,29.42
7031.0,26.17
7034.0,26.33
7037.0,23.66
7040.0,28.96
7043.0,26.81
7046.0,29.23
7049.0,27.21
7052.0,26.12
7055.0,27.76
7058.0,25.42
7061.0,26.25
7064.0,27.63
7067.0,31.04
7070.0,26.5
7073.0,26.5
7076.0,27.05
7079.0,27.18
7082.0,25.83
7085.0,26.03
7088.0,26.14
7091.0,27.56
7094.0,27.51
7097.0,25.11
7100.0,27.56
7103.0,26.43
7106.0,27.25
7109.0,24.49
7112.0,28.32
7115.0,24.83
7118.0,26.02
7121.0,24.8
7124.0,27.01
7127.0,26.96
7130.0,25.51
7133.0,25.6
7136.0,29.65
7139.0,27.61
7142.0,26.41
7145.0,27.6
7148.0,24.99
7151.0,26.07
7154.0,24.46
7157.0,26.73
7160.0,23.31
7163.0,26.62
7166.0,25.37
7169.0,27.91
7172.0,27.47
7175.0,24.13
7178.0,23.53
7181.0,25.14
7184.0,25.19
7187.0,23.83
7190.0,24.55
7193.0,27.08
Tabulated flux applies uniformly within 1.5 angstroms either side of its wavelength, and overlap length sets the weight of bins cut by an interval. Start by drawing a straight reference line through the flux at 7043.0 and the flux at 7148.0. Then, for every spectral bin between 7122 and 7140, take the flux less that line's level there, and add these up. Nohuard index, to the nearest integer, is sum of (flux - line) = 11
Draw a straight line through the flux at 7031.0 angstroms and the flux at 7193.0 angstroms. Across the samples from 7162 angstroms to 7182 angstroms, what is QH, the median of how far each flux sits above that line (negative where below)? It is -1.6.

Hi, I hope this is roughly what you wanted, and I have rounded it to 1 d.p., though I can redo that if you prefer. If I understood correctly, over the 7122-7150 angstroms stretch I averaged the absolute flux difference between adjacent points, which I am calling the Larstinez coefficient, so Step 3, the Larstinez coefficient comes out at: 1.6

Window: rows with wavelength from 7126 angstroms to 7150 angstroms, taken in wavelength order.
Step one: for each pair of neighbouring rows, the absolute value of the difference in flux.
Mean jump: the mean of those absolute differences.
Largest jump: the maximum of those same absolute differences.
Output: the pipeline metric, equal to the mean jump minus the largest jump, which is -2.2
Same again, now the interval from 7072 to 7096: -0.9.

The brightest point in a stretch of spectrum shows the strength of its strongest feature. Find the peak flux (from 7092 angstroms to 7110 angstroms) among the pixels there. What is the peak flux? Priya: 27.56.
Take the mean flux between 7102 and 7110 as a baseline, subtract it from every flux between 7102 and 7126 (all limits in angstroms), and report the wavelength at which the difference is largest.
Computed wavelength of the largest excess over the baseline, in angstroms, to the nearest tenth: 7112.0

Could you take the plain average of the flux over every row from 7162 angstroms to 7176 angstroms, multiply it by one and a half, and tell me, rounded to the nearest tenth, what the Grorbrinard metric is 39.5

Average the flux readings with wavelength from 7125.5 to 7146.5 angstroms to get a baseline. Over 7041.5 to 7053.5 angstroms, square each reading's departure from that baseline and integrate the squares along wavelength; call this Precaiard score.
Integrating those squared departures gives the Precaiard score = 17.1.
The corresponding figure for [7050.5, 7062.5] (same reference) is 14.0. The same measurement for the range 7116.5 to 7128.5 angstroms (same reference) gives 18.4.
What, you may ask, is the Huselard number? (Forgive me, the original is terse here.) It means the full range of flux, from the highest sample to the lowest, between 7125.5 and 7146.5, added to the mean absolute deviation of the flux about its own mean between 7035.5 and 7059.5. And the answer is 5.5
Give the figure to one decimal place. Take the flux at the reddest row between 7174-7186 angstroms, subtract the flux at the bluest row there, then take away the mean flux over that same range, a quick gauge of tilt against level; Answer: -23.4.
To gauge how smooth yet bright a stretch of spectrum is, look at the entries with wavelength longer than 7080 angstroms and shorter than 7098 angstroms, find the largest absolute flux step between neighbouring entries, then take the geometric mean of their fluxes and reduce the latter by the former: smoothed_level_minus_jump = 23.9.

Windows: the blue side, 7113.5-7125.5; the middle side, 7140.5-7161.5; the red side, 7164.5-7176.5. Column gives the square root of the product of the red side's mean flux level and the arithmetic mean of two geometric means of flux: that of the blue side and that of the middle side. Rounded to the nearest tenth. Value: 25.9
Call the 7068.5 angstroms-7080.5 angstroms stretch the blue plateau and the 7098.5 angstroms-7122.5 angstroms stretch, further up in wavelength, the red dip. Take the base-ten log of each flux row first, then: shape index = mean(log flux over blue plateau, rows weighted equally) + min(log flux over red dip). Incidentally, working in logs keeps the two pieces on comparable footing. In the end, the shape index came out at 2.82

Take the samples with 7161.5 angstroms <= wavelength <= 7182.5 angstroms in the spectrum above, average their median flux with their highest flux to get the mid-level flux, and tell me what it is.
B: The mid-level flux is 26.6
